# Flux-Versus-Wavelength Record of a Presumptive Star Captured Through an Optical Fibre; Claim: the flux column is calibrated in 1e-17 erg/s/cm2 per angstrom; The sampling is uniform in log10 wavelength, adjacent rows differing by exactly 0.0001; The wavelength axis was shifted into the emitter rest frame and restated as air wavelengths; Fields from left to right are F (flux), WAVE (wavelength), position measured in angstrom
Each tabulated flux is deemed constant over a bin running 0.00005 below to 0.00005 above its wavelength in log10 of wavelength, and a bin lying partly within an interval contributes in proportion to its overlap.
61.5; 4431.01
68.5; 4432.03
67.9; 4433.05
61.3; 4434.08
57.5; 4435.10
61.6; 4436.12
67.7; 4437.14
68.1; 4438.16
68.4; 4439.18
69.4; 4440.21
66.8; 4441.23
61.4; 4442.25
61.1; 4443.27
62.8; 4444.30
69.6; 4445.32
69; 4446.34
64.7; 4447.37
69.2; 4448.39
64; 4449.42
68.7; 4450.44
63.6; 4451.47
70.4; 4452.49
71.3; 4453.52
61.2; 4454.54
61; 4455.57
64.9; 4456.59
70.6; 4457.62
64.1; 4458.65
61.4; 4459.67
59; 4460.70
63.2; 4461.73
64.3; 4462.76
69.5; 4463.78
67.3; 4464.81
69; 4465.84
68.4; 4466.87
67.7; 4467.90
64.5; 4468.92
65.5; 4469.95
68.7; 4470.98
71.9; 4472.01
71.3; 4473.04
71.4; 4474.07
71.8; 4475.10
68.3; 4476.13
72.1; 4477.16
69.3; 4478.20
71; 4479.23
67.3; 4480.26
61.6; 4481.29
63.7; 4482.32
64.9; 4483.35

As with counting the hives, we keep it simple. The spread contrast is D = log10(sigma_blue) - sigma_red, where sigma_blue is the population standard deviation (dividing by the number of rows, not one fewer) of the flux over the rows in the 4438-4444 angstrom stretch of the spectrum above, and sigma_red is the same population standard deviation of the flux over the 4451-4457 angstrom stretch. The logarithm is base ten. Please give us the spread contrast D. -3.6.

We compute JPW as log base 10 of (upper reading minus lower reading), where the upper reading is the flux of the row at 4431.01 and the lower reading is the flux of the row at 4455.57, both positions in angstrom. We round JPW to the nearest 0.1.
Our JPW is -0.3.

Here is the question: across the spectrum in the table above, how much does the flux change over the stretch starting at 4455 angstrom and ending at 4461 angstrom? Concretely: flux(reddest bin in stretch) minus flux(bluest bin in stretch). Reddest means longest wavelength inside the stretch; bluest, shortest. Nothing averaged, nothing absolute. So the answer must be -2.0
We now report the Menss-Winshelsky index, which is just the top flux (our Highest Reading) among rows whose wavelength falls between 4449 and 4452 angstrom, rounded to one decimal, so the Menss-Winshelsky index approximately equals 68.7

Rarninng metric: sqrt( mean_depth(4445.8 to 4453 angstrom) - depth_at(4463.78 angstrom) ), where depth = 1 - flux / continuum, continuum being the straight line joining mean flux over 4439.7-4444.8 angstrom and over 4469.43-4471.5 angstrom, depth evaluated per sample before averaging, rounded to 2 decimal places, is 0.12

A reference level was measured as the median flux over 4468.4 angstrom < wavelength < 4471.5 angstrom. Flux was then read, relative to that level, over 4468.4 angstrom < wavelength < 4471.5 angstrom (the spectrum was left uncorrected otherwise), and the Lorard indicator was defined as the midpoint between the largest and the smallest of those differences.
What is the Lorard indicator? 1.1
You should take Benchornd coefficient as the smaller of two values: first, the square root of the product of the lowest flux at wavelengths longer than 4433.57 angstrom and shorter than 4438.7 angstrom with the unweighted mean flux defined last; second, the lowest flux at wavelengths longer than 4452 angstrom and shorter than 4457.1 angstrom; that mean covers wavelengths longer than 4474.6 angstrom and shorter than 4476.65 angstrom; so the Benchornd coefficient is 61.0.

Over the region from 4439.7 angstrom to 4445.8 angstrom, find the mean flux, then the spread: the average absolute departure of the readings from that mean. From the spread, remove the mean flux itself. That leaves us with -62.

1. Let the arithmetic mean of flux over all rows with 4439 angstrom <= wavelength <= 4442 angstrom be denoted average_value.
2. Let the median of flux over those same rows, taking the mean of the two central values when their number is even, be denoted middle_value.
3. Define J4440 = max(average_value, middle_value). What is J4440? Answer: 68.4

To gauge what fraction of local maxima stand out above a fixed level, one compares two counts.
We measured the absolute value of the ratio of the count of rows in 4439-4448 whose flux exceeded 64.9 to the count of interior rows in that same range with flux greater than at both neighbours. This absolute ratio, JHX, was 2.50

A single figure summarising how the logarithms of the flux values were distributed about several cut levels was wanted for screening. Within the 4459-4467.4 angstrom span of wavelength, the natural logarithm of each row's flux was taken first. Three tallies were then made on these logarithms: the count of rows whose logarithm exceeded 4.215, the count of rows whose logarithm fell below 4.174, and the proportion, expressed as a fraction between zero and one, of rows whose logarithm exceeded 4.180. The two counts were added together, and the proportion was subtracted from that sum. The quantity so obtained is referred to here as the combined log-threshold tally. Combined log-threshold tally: 6.50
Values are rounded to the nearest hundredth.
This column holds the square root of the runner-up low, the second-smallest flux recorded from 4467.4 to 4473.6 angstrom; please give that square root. 8.09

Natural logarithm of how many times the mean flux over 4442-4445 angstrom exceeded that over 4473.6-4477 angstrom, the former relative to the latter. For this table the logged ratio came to -0.13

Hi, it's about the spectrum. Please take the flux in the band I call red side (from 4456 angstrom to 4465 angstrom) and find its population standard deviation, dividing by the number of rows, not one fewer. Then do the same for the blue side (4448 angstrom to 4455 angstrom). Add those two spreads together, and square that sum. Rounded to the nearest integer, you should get 51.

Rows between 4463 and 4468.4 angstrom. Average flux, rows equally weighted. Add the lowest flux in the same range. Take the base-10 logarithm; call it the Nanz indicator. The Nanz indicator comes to 2.13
